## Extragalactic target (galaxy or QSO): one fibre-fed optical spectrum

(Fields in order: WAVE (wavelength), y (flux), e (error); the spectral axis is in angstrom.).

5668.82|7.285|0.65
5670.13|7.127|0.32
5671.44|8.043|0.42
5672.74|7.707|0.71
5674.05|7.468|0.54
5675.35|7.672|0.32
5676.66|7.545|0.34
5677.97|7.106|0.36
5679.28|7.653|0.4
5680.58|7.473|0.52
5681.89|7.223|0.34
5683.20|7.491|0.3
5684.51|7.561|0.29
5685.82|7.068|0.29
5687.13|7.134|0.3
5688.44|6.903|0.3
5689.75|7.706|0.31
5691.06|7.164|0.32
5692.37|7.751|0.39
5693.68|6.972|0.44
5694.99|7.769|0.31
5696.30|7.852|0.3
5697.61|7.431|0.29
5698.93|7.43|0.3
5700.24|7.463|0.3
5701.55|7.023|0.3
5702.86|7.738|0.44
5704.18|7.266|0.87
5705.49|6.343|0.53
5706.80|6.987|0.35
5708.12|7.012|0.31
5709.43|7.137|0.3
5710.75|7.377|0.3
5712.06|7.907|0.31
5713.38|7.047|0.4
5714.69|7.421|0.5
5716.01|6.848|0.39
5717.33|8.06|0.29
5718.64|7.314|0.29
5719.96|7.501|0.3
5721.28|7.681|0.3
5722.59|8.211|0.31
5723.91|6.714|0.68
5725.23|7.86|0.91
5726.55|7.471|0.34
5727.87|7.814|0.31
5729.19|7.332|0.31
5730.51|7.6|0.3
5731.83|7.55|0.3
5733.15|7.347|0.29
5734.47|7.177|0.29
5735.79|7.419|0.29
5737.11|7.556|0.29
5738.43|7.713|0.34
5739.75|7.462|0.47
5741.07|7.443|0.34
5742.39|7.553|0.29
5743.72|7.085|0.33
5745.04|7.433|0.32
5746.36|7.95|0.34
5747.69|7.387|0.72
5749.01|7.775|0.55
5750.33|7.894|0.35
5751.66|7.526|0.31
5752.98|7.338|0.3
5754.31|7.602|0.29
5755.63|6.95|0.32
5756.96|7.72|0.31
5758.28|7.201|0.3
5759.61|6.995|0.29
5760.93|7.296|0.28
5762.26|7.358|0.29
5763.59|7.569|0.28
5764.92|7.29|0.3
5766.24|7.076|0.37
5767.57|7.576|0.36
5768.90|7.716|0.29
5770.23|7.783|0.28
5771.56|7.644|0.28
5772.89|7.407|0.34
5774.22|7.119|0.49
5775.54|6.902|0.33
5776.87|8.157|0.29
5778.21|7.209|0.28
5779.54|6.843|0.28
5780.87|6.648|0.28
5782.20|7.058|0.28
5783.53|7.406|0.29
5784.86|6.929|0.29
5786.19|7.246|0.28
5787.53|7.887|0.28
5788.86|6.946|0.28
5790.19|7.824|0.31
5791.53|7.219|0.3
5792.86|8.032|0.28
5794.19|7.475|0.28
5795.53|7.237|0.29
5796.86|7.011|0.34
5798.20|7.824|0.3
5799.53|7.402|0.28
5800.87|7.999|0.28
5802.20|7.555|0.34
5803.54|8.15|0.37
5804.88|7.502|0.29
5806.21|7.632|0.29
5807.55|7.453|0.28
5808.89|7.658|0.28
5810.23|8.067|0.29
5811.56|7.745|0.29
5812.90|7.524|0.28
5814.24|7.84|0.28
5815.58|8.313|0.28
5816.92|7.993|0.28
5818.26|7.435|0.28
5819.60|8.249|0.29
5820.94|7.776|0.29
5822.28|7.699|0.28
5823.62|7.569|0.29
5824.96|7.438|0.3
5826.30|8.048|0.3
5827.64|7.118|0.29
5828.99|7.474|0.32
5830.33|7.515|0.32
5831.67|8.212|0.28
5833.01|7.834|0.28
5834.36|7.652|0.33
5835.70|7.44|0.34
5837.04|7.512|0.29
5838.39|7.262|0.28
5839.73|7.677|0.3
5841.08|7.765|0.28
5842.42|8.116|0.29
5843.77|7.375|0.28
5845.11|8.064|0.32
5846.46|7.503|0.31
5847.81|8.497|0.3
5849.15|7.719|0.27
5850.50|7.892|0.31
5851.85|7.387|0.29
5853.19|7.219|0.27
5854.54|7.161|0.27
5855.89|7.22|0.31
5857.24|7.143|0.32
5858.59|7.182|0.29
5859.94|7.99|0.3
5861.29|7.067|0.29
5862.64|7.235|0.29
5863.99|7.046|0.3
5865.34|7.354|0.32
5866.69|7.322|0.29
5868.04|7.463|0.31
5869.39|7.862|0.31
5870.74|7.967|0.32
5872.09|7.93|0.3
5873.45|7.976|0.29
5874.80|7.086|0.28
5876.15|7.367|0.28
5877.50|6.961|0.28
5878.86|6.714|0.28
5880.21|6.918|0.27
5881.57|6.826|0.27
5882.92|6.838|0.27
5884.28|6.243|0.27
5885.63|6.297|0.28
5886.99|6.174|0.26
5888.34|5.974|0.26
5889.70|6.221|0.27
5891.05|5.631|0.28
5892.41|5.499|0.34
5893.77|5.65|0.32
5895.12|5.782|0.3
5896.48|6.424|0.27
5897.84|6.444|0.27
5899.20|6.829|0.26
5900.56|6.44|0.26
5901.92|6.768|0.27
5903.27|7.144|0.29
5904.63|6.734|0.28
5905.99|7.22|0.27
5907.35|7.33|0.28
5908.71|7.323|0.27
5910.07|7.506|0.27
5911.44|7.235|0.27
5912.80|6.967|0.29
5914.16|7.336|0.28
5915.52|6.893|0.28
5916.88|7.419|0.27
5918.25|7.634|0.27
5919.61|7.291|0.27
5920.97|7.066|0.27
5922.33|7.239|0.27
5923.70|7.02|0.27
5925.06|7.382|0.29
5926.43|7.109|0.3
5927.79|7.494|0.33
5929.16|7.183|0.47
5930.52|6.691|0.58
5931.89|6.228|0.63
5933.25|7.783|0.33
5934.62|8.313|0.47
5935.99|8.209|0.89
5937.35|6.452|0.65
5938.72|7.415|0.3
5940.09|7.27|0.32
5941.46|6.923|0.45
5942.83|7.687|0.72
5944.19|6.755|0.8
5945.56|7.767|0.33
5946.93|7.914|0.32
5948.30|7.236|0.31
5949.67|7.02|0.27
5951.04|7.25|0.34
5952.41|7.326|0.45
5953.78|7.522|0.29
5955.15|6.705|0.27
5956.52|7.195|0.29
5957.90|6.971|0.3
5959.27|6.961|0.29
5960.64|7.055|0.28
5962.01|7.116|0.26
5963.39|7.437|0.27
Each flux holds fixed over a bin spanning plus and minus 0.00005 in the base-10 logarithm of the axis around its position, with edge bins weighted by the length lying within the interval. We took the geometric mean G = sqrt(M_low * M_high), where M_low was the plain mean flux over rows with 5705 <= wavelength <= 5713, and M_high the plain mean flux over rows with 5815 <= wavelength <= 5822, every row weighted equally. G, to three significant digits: 7.53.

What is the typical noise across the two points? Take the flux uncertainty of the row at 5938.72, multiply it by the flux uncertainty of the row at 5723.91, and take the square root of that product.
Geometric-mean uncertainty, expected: 0.45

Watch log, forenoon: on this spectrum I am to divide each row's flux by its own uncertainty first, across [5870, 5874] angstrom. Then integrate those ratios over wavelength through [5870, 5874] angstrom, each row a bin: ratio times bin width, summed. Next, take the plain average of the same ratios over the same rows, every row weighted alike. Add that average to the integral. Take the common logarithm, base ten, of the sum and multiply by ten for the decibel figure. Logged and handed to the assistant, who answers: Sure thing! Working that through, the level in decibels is 21.2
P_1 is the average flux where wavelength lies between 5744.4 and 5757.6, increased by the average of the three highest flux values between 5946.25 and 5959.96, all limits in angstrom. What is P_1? 15.14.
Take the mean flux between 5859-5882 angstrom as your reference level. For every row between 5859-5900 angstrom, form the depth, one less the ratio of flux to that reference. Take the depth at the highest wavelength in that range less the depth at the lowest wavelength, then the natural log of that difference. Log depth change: -1.8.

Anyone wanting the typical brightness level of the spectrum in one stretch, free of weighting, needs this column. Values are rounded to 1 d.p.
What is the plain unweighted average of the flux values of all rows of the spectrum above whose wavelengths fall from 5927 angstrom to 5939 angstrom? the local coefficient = 7.3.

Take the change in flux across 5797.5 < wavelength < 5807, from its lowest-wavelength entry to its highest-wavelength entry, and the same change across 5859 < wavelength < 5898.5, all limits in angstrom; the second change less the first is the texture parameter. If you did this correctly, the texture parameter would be -1.4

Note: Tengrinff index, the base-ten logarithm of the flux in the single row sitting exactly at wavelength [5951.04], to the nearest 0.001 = 0.860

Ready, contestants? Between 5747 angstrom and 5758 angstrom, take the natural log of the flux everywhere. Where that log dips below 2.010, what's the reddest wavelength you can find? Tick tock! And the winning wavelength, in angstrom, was 5755.63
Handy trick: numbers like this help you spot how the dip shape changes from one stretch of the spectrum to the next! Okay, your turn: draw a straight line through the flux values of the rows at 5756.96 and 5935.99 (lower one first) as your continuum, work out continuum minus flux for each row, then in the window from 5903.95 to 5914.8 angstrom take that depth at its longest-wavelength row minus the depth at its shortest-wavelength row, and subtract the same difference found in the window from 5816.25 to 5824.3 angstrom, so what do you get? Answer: -1.0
